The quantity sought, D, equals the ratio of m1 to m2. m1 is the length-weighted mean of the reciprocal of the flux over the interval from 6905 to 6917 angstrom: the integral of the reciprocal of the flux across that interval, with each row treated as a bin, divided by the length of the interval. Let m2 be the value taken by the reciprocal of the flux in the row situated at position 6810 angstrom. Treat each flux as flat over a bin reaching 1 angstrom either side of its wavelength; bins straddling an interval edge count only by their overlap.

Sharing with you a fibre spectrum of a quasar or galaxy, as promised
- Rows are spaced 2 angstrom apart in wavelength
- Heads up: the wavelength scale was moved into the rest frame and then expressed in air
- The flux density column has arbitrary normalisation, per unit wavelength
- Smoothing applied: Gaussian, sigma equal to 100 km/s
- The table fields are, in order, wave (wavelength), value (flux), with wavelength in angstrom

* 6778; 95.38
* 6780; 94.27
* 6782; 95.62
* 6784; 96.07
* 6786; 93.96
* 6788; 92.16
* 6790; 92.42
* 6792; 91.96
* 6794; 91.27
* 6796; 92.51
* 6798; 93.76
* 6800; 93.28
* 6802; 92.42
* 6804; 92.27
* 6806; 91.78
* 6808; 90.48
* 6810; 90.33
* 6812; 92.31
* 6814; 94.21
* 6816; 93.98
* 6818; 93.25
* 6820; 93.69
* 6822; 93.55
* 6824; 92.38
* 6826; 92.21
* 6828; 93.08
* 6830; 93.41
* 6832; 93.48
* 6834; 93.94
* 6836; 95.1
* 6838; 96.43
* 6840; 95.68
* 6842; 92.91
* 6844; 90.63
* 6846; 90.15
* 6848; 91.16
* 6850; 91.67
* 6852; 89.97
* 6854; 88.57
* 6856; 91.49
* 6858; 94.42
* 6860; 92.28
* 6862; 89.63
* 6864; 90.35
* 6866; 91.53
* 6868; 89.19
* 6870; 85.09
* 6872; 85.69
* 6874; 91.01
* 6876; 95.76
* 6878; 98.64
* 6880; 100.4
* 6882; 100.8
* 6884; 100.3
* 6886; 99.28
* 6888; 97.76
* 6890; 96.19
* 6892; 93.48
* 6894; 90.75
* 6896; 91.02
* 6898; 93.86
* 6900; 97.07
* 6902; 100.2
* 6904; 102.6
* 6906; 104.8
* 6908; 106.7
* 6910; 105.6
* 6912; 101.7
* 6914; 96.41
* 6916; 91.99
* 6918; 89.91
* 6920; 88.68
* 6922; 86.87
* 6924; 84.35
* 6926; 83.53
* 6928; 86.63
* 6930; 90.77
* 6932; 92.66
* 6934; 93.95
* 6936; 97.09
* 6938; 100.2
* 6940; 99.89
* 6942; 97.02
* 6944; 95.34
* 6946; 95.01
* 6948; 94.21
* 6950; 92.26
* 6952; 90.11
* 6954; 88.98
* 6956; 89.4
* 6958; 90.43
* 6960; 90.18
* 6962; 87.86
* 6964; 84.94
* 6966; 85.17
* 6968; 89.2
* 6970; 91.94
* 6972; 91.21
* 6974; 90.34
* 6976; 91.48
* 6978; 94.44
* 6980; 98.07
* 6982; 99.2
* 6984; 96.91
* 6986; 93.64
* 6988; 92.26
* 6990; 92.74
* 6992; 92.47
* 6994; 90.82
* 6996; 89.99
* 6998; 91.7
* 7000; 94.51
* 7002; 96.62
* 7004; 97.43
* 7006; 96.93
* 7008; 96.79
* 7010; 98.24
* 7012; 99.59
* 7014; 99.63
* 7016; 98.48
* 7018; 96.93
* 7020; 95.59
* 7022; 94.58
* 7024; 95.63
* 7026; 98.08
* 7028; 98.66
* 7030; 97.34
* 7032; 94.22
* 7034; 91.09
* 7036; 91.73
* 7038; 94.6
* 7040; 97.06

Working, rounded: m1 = 0.0099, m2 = 0.0111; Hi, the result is 0.90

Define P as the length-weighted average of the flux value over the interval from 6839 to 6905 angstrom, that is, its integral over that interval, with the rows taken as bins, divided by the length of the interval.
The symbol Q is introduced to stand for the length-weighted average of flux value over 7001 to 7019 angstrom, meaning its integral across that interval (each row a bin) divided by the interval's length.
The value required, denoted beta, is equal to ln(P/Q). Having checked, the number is -0.04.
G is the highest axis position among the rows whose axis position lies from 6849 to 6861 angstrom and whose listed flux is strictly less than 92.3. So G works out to 6860 angstrom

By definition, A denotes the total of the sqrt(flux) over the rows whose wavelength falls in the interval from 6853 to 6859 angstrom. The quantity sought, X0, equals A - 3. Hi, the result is 25.7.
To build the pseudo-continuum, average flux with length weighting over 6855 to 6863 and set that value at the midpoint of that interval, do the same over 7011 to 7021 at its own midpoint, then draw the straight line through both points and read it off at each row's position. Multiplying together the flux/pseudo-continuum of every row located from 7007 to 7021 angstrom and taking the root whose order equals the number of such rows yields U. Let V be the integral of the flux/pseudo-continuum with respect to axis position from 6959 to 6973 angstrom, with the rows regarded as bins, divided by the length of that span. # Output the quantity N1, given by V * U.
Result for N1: 0.92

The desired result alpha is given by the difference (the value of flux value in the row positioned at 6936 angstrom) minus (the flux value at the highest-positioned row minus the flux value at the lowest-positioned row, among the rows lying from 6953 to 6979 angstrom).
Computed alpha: 92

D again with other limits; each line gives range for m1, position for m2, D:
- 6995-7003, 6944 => 1.02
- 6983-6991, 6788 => 0.98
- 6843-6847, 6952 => 1.00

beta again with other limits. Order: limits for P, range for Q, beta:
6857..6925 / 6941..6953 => 0.01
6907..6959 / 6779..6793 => 0.00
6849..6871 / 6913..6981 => -0.01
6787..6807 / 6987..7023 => -0.03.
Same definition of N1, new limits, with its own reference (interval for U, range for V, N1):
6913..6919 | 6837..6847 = 1.00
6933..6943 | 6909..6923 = 1.03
